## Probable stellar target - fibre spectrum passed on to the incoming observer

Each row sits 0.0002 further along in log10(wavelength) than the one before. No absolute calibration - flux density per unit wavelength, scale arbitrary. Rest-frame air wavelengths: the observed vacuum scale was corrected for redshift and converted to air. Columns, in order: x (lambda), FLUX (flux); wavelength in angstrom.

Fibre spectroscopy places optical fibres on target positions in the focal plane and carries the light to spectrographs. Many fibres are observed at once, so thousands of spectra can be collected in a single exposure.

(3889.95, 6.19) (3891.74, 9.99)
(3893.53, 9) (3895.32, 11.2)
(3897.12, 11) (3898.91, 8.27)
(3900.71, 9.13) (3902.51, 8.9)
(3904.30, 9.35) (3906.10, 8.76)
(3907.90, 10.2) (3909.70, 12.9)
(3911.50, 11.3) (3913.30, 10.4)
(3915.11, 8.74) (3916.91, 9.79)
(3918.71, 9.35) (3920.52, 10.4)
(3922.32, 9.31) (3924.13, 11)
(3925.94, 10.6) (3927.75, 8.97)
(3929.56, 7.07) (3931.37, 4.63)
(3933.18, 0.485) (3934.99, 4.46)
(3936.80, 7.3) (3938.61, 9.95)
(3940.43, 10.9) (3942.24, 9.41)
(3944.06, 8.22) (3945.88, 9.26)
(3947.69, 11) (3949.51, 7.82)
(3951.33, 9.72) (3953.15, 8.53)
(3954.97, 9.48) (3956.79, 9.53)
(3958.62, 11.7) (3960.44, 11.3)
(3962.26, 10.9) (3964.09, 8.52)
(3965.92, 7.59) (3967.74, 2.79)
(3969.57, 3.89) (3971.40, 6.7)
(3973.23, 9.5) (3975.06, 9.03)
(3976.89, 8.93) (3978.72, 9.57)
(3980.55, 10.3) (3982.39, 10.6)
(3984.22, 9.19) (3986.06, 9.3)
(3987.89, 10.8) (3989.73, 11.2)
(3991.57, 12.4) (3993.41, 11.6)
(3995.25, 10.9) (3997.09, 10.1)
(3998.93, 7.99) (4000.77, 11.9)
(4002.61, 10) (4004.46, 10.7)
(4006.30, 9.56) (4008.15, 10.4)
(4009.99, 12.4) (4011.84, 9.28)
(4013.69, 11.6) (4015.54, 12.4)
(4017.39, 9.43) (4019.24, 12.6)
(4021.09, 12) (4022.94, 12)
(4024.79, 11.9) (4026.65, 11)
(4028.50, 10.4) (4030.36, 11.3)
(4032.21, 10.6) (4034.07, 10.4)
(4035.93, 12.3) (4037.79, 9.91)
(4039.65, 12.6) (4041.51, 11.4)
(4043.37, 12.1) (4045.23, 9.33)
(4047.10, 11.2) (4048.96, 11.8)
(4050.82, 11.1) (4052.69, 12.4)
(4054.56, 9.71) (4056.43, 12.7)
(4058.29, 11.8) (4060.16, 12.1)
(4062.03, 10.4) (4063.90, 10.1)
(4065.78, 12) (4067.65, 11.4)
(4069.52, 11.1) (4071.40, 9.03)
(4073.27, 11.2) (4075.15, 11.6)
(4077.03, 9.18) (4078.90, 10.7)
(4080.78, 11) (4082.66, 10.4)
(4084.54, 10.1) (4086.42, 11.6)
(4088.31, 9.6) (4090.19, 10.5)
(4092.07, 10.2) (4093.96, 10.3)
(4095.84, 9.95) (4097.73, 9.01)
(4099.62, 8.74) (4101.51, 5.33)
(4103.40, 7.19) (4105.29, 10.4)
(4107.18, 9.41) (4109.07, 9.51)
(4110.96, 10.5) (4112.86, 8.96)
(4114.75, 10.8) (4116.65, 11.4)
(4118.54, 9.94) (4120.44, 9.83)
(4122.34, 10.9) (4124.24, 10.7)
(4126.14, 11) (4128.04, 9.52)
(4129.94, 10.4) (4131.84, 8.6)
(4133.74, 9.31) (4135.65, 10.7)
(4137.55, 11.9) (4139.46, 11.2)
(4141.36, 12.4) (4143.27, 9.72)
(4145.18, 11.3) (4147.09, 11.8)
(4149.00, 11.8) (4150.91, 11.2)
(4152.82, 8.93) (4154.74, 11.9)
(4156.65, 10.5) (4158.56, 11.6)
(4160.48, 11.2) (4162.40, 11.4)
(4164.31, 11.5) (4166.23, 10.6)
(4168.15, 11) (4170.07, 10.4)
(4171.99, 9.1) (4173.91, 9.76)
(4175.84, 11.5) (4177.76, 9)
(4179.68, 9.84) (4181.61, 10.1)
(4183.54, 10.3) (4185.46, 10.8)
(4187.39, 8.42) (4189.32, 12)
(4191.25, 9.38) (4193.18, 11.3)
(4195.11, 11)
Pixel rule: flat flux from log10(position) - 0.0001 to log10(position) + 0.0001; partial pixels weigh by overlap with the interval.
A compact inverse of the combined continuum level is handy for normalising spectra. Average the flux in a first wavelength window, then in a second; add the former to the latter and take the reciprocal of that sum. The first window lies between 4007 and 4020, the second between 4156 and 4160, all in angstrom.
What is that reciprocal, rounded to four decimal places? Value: 0.0450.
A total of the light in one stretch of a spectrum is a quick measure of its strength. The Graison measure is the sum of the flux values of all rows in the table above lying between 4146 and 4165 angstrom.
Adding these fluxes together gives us 112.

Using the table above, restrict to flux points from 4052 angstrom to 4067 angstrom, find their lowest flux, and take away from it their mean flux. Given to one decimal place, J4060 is -1.7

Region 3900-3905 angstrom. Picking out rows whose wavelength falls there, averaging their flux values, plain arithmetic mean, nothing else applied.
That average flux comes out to 9.1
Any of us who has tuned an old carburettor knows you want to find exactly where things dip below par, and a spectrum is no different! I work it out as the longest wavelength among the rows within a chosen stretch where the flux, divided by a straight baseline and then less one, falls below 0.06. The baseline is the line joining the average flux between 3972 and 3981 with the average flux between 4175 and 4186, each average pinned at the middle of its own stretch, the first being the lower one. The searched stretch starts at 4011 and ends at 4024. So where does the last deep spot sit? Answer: 4017.39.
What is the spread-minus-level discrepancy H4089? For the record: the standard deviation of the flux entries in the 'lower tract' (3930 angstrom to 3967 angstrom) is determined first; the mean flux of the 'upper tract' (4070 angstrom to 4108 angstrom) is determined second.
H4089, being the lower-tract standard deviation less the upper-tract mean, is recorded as -7.1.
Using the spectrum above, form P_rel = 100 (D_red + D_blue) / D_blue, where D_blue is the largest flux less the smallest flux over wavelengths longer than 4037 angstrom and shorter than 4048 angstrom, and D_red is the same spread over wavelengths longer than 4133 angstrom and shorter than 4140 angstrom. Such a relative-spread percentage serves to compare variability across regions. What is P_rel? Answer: 179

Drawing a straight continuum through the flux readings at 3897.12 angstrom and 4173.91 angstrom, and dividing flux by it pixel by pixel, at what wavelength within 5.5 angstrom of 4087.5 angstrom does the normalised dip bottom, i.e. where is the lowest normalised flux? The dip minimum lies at 4088.31 angstrom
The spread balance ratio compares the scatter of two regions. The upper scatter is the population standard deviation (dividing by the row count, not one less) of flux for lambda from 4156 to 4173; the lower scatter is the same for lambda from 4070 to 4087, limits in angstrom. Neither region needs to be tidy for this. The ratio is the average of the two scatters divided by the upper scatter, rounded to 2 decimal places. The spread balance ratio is 1.11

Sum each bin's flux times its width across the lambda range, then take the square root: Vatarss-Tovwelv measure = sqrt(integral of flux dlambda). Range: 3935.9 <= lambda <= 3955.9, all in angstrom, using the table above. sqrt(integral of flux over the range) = 13.59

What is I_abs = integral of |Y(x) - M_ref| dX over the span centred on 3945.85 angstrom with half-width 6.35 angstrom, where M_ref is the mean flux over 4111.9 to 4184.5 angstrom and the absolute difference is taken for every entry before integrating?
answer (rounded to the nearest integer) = 17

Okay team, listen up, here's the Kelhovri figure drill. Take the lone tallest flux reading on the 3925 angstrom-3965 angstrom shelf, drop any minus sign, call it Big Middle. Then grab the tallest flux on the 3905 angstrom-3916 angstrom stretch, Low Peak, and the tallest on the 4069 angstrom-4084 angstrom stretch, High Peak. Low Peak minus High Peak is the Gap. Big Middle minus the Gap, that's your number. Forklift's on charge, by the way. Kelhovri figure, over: 10.4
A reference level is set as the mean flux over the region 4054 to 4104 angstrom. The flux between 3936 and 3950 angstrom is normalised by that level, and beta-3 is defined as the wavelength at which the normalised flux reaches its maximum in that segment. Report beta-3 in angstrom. 3947.69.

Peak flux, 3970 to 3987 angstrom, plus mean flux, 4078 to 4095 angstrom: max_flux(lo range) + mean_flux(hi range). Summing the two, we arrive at 21.1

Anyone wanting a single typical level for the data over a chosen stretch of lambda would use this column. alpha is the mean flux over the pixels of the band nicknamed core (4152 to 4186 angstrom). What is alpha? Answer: 10.5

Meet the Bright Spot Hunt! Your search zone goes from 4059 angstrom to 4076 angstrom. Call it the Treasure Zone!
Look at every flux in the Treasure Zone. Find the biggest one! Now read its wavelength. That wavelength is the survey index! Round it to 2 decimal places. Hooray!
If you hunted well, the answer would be 4060.16 angstrom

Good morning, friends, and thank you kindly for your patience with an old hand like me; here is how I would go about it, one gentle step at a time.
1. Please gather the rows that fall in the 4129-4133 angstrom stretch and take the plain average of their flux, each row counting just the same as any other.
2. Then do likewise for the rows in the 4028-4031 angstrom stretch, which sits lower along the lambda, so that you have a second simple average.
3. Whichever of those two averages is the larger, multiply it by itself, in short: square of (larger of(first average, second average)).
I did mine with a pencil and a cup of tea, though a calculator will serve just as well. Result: 118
